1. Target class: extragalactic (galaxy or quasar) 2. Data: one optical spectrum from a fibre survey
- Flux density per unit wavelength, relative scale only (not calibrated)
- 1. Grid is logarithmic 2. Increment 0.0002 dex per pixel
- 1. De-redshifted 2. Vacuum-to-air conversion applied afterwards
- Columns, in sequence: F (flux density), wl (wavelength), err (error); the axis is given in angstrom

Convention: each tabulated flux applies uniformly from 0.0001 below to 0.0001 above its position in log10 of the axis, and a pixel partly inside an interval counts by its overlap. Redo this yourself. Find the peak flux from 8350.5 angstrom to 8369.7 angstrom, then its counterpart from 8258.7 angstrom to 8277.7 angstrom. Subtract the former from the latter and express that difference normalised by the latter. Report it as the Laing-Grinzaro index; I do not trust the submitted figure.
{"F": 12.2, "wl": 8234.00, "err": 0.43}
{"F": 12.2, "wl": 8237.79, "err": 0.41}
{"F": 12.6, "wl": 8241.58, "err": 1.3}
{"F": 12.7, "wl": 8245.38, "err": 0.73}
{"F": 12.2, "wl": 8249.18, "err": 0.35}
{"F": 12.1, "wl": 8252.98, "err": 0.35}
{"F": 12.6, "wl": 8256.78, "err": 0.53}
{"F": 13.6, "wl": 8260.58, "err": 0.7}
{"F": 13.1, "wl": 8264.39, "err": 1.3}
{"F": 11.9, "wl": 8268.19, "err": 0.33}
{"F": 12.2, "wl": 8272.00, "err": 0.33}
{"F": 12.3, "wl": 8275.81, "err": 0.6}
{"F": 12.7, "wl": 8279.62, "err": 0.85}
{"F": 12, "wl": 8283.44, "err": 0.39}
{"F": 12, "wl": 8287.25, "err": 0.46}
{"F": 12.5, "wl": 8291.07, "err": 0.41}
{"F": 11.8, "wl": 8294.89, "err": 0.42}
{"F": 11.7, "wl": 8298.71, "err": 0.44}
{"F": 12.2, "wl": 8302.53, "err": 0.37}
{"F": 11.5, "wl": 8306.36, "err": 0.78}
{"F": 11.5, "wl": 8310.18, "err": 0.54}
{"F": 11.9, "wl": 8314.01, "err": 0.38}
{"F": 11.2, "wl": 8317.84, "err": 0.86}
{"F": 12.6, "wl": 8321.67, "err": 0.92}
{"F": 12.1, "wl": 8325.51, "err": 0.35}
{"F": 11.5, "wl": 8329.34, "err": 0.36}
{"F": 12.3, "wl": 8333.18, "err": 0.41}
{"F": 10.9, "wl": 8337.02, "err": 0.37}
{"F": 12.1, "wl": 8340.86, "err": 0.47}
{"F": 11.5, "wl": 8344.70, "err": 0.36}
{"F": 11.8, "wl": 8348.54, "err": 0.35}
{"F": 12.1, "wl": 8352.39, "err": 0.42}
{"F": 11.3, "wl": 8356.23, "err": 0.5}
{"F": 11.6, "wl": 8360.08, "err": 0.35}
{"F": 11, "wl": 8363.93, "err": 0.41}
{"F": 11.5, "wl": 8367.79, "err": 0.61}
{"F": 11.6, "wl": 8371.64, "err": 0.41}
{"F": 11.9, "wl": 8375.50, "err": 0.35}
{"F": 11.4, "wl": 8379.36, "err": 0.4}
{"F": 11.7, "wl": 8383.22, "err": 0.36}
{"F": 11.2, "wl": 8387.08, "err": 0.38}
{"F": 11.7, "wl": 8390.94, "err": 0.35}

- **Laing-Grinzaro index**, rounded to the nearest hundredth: 0.11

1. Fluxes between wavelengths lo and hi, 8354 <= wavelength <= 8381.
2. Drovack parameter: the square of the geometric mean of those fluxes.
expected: 132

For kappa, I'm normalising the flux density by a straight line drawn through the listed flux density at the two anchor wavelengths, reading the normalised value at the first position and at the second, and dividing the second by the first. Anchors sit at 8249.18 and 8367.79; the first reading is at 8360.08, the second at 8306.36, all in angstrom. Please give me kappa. 0.96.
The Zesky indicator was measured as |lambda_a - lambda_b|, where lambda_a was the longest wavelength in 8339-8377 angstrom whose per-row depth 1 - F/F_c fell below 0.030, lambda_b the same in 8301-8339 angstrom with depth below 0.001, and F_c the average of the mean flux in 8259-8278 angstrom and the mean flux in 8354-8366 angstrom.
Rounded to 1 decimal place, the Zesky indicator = 42.3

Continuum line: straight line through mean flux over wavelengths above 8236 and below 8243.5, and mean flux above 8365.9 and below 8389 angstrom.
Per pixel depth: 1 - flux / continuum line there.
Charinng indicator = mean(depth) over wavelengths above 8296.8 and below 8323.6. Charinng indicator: 0.014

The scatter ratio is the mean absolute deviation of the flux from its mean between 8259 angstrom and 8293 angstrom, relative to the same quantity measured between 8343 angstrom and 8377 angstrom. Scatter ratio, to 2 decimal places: 1.88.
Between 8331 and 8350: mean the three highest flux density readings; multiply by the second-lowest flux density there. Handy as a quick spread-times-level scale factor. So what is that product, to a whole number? 139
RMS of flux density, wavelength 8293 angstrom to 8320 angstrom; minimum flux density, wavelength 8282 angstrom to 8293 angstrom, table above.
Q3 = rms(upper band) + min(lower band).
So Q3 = 23.69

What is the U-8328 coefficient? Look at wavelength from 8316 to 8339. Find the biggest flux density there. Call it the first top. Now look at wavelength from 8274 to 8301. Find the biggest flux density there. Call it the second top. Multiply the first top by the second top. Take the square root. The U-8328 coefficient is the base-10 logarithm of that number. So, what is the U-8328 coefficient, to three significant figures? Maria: 1.10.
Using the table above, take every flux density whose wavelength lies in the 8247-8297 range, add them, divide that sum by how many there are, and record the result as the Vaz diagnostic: 12.4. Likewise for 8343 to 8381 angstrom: 11.6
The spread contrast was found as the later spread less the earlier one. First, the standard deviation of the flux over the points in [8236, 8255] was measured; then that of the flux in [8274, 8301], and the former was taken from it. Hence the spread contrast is 0.10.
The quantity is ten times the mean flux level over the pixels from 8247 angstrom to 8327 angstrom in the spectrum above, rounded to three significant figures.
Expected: 122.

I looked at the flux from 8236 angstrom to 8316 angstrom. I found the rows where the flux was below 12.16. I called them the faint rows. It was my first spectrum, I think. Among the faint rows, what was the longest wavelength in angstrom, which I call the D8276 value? 8314.01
